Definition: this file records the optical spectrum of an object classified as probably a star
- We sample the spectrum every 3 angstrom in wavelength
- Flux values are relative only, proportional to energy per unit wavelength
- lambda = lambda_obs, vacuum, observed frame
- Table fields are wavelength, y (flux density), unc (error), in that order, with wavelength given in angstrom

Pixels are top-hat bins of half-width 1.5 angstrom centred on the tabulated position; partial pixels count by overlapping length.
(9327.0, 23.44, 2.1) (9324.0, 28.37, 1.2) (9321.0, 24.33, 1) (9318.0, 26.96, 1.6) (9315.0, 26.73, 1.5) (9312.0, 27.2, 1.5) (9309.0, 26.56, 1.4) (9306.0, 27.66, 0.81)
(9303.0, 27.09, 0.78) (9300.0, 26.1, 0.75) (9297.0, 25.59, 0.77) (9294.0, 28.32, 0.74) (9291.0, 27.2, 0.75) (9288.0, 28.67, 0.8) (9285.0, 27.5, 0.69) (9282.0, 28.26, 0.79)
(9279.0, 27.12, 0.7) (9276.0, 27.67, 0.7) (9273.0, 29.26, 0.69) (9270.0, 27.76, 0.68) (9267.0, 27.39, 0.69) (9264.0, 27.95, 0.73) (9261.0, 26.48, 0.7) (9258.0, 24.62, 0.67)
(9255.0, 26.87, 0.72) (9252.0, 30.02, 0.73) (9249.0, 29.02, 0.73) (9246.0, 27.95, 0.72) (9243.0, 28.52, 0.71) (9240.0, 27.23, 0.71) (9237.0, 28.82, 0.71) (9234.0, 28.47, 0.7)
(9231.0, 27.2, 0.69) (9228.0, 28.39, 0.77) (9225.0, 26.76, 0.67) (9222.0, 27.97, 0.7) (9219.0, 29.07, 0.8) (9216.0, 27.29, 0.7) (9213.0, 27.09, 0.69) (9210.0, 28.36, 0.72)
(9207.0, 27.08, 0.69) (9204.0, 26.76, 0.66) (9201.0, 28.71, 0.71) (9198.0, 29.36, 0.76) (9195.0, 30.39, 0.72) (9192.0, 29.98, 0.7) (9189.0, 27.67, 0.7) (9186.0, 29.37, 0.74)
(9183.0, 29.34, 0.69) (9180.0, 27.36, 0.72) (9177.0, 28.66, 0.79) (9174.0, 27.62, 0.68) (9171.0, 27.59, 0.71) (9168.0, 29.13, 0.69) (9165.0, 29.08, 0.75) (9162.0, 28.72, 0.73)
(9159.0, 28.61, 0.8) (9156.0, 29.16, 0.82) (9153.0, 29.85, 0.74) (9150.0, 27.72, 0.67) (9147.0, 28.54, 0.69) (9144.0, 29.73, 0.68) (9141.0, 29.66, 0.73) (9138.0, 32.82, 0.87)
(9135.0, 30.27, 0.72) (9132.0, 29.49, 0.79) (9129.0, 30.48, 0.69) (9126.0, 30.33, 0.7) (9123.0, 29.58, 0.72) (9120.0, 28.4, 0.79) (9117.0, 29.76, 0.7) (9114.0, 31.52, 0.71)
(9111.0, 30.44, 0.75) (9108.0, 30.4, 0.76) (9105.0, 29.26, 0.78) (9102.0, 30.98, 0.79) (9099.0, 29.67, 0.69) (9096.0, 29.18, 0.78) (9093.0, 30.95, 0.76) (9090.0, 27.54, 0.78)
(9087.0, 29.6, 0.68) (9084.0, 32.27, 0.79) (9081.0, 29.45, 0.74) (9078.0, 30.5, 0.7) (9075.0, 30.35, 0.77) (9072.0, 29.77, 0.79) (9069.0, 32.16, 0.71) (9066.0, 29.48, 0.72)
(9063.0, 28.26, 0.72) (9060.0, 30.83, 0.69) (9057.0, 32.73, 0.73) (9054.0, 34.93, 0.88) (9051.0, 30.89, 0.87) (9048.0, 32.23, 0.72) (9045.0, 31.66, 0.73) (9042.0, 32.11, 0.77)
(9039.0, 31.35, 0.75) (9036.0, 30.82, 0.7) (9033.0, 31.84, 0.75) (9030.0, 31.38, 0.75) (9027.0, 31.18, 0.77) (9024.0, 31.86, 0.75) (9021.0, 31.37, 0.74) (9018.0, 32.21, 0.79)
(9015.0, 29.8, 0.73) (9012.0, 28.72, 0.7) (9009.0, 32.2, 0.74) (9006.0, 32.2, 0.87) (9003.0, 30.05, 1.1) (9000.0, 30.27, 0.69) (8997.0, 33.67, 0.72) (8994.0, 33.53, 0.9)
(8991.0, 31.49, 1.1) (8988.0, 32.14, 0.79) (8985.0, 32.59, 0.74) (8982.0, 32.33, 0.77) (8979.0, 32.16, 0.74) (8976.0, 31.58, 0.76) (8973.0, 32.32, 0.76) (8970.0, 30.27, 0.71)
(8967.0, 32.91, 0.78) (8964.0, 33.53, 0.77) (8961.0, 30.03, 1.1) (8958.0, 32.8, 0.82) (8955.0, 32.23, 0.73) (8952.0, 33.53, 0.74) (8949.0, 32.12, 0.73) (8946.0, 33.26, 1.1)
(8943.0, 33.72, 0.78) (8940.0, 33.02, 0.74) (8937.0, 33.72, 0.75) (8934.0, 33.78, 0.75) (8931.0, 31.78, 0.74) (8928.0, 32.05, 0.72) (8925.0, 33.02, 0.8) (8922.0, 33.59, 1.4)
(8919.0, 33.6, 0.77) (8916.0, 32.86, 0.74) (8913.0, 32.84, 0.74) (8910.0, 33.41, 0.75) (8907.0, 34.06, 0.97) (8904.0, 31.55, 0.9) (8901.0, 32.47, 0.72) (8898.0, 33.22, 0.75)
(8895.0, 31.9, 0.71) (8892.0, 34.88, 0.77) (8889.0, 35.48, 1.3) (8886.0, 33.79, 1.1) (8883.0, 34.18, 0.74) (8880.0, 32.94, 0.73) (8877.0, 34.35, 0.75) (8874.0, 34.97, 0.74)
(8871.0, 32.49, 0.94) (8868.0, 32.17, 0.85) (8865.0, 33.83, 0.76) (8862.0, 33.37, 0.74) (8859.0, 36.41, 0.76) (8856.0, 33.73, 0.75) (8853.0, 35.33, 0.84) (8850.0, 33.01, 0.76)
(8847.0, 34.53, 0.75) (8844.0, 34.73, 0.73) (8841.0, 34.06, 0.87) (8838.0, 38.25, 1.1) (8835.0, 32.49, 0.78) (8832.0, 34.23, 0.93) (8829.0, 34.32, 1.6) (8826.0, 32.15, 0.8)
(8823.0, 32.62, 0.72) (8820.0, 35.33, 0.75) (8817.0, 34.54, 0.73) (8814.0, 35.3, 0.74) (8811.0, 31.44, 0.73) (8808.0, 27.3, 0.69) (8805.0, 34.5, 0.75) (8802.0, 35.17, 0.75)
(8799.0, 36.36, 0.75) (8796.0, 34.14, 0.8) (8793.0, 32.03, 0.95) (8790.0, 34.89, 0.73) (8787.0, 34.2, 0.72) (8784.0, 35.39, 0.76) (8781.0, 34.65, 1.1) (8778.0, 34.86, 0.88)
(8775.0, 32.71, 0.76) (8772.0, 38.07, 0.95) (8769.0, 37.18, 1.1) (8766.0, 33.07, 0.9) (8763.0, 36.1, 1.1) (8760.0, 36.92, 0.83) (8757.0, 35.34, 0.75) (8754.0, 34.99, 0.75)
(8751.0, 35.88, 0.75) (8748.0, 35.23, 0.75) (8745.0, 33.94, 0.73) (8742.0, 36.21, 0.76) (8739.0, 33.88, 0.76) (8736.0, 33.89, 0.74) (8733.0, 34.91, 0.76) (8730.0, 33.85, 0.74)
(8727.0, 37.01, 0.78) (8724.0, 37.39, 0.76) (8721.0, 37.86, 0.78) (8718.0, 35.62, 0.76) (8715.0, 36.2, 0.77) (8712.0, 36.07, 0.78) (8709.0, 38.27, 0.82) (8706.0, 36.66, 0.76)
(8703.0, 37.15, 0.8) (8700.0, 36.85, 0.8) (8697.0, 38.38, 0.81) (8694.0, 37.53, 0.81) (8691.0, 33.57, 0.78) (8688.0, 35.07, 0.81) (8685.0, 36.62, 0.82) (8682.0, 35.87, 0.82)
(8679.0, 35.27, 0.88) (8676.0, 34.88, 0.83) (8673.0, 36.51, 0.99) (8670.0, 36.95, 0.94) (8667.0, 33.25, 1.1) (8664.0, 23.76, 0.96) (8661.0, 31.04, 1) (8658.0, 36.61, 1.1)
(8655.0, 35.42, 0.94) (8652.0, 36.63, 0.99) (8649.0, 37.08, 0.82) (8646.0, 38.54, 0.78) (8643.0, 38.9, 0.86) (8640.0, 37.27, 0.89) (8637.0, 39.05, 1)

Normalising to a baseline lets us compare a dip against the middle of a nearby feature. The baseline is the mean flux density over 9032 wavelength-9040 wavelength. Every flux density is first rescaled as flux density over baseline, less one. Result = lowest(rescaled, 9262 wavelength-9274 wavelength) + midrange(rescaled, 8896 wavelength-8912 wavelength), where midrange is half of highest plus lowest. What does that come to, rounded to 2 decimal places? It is -0.08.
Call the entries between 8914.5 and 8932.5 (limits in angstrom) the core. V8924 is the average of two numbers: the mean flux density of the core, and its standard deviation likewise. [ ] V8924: 16.8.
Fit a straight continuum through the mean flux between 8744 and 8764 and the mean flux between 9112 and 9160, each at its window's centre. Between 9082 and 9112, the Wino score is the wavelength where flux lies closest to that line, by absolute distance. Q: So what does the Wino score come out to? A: 9108.0 angstrom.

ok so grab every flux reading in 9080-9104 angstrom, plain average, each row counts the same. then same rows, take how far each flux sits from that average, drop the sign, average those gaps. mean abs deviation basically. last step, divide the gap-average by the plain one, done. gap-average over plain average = 0.036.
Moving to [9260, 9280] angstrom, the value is 0.021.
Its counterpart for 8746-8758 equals 0.007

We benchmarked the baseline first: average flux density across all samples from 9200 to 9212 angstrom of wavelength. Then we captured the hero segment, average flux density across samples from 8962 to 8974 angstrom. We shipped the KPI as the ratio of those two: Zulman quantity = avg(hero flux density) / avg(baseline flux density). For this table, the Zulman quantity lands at 1.16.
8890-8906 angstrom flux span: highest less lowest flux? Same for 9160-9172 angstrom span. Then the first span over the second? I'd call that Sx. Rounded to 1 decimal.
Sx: 2.2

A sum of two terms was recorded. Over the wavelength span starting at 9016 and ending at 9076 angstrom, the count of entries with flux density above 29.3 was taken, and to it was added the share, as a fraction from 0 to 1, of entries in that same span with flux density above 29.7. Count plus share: 19.9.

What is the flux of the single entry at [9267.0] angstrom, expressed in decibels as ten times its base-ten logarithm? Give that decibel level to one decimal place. 14.4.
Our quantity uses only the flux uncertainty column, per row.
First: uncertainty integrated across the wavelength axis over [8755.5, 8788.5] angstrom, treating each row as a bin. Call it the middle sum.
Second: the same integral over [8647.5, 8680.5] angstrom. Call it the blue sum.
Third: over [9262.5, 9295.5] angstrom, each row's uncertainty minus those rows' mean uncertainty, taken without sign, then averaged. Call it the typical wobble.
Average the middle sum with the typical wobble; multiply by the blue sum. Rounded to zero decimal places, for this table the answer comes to 468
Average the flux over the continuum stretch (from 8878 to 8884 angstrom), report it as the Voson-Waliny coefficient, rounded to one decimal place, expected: 33.6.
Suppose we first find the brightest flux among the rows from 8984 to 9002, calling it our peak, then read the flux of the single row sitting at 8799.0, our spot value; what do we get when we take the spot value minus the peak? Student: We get 3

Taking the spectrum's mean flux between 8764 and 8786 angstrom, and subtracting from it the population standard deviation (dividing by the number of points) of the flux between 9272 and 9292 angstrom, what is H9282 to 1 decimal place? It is 34.4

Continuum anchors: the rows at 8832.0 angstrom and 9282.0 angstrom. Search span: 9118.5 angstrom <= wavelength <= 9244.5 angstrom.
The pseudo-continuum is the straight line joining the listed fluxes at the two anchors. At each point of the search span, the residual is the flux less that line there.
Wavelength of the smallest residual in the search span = 9204.0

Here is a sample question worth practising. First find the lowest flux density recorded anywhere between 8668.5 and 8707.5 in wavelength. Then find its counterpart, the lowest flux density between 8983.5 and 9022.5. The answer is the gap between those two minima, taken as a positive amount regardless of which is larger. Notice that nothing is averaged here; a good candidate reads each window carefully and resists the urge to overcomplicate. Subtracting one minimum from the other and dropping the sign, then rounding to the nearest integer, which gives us 5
